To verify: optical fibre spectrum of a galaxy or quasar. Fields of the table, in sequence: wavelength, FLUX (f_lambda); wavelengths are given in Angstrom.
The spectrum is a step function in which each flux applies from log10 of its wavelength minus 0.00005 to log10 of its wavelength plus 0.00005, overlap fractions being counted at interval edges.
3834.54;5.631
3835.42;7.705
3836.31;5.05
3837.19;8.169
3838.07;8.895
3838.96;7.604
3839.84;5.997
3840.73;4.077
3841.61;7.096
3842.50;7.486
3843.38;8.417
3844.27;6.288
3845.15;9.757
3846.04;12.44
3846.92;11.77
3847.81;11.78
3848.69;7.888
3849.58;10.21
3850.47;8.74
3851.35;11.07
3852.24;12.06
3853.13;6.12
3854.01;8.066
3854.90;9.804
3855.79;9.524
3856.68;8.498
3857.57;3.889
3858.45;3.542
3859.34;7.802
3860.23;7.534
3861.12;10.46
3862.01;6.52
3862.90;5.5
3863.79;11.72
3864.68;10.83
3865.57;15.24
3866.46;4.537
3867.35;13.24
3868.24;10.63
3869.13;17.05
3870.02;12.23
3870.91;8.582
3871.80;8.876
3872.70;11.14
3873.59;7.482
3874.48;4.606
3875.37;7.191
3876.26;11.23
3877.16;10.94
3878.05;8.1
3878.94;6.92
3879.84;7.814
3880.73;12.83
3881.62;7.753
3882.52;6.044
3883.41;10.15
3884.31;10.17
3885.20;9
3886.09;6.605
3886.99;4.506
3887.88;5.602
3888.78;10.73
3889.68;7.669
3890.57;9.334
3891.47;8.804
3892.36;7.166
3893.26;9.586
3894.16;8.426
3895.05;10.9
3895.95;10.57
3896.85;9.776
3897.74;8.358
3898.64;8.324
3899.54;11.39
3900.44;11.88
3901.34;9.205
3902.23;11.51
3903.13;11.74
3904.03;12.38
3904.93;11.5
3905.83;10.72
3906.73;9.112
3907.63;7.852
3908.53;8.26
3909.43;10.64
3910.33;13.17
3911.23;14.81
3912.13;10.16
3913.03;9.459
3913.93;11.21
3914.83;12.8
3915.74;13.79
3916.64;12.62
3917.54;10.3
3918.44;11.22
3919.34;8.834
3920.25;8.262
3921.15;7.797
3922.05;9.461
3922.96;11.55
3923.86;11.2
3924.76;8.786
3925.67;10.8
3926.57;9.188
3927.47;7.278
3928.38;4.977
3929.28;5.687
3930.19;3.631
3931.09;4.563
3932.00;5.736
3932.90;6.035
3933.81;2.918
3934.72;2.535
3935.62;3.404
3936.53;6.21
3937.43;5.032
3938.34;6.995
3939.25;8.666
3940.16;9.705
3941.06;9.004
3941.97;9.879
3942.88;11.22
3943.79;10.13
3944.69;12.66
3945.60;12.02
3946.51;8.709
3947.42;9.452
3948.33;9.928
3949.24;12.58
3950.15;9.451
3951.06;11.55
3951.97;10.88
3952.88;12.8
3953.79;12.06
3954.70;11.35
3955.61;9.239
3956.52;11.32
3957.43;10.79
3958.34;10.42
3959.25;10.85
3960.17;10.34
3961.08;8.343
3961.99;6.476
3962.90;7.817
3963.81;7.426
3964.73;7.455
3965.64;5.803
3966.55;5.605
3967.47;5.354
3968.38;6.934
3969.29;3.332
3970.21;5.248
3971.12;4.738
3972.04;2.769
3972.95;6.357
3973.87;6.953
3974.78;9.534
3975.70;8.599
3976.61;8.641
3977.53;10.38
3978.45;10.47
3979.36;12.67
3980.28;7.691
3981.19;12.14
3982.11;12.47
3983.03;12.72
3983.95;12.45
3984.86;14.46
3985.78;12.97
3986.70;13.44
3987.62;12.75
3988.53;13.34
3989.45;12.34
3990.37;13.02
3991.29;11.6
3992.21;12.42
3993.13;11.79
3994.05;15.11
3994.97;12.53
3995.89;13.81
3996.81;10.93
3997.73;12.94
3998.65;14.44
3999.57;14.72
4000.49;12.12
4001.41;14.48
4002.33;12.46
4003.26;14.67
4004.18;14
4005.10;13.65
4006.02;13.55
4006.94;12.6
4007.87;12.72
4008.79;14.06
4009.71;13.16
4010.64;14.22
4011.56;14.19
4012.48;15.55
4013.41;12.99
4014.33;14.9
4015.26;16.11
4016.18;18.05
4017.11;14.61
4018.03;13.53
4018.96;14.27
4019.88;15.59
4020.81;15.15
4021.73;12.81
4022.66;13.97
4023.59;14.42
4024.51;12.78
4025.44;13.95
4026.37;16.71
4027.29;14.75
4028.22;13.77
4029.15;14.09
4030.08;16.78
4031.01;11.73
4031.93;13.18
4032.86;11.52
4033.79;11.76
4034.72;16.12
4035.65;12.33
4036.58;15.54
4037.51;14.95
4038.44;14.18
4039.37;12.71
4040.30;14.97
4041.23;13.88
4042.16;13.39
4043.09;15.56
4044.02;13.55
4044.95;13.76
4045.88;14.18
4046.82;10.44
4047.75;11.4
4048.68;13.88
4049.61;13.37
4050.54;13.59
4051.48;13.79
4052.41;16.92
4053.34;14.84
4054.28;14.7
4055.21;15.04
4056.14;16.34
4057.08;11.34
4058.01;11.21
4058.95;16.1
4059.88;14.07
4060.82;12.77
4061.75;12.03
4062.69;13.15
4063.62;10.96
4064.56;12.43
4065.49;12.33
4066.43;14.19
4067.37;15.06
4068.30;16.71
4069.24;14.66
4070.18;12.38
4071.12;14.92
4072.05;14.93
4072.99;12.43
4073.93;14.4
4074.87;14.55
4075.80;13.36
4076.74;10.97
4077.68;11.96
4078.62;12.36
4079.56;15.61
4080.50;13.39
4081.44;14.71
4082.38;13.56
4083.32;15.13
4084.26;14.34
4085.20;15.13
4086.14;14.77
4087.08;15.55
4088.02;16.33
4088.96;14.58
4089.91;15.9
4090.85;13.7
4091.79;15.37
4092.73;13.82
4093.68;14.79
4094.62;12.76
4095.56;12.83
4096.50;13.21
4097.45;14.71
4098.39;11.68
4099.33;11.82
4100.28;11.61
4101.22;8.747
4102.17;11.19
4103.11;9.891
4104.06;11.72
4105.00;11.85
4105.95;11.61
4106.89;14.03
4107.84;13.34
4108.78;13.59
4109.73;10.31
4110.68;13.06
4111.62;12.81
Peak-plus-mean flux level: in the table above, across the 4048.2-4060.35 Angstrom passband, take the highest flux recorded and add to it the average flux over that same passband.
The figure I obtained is 31.2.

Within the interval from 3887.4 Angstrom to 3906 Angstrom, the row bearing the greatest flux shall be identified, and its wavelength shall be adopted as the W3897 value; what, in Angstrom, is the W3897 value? 3904.03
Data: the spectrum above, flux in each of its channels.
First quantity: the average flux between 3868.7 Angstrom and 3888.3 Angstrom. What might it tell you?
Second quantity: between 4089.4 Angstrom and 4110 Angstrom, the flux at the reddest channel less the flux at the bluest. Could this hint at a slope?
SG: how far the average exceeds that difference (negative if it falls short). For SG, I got 14.4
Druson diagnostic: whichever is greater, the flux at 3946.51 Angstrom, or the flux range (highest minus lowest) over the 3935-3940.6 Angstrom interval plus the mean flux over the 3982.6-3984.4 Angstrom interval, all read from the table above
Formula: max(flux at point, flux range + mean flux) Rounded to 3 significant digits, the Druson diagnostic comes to 18.9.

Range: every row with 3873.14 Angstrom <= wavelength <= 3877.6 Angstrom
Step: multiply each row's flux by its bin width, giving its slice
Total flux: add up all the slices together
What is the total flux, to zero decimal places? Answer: 37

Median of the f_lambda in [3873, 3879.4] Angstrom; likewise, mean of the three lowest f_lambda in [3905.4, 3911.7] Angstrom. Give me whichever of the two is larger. 8.4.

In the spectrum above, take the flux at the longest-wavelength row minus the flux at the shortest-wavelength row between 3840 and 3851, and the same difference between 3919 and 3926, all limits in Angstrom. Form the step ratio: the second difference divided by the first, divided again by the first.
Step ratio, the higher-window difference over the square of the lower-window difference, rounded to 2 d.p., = 0.09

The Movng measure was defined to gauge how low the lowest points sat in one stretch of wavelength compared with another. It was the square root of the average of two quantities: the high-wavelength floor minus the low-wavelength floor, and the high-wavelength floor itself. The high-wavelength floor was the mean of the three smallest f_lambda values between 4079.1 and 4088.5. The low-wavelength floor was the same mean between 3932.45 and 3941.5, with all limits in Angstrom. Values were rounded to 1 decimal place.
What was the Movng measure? 3.5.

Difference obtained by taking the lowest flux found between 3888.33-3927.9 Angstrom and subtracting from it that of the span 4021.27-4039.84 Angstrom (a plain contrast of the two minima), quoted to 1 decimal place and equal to -4.4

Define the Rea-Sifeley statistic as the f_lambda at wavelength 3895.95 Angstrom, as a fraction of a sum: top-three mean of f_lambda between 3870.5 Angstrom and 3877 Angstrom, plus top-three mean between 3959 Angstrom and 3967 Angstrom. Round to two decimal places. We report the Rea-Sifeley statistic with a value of 0.52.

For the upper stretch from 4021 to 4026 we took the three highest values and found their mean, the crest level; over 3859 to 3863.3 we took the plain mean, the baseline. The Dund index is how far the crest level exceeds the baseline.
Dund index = 7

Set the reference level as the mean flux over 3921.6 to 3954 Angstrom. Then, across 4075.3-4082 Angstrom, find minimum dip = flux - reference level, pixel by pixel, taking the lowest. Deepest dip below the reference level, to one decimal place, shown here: 2.5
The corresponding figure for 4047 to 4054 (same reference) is 2.9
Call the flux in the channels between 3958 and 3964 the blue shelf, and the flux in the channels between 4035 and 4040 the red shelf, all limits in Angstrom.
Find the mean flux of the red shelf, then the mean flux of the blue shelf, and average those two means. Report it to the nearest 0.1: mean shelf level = 11.4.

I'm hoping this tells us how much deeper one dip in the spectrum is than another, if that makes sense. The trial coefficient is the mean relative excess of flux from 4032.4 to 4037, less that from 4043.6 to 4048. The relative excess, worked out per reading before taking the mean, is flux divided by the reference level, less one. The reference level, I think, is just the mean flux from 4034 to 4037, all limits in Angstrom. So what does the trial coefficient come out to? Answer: 0.05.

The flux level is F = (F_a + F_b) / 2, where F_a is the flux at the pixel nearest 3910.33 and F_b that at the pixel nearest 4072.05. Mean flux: 14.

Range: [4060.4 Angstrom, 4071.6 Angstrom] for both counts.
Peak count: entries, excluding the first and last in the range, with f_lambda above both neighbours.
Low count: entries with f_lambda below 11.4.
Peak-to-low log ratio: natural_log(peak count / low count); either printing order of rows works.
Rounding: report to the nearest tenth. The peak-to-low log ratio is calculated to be 1.1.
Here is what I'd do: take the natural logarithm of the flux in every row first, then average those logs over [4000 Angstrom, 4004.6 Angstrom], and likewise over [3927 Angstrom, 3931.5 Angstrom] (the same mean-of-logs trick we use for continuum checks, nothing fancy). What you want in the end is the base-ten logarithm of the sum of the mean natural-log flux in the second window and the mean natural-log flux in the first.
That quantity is 0.63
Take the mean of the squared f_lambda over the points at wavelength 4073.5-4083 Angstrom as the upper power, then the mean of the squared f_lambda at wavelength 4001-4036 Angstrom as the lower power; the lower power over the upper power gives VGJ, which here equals 1.1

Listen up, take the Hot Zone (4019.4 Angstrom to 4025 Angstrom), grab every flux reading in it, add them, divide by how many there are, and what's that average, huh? 14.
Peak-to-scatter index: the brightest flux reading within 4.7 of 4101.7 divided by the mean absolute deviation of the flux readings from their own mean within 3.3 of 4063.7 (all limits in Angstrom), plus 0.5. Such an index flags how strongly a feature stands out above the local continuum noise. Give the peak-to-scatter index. 21.5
